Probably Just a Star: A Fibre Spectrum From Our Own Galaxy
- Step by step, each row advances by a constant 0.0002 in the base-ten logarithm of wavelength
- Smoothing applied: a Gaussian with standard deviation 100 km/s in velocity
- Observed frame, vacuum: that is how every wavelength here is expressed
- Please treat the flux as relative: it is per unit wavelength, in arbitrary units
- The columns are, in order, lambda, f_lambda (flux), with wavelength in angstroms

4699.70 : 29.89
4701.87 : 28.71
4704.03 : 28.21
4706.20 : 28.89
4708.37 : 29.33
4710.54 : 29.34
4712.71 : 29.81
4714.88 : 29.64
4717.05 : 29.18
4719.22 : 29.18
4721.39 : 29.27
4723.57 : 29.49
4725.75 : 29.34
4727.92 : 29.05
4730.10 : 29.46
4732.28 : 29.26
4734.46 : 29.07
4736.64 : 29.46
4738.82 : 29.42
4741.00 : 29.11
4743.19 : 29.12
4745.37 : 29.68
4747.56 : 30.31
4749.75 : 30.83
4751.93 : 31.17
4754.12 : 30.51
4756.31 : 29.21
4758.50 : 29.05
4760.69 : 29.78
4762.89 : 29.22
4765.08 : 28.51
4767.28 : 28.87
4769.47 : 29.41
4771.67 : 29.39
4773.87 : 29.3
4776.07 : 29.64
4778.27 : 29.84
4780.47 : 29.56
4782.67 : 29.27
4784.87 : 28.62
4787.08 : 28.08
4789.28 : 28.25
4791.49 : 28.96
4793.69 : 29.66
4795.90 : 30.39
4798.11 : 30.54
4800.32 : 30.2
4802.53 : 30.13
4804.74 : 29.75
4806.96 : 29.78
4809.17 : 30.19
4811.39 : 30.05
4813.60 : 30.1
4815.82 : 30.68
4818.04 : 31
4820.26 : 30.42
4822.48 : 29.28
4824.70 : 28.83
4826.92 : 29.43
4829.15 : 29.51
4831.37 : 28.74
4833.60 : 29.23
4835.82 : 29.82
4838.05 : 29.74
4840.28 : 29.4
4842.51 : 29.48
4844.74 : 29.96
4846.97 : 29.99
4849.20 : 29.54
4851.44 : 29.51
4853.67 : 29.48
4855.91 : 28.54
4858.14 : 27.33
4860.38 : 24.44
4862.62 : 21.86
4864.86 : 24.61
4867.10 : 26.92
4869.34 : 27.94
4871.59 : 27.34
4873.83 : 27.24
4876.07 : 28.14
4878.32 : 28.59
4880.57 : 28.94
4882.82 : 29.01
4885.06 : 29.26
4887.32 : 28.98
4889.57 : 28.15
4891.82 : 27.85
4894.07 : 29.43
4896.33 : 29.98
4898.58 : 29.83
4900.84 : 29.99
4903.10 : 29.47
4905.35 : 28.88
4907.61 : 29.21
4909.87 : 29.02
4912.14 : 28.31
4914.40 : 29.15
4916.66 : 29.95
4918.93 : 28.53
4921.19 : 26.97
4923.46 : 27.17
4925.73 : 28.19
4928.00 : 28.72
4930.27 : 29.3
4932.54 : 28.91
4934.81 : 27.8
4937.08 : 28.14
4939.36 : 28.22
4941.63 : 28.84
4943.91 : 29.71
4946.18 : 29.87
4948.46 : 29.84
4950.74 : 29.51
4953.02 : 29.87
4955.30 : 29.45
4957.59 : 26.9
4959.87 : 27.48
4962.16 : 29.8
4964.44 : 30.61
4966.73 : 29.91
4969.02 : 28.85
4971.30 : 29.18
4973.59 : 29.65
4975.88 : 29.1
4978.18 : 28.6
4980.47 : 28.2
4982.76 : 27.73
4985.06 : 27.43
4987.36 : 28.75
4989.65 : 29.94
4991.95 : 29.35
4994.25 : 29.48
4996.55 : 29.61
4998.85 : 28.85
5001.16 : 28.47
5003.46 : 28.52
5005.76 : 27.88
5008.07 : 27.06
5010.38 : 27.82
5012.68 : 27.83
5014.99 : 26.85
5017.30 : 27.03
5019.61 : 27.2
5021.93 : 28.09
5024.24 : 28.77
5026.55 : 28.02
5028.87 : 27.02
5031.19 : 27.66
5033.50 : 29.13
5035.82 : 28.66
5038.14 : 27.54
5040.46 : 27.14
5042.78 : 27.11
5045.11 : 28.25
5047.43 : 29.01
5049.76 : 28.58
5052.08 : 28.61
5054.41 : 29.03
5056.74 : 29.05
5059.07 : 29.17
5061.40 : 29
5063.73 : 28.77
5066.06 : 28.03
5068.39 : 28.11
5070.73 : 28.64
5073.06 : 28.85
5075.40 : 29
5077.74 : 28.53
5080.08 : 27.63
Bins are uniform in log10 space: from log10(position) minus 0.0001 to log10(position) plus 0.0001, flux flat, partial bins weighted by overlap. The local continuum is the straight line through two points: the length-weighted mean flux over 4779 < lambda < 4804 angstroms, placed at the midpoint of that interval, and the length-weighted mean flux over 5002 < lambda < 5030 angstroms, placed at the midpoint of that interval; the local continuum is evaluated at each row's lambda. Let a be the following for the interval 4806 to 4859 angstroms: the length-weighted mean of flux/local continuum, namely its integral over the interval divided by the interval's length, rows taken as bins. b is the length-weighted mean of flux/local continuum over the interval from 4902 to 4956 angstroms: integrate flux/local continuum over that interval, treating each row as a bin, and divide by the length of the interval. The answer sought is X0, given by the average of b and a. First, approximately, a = 1.016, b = 1.02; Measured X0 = 1.02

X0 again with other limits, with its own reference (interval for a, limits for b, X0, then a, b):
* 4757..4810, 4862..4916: 0.99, 0.997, 0.99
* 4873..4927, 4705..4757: 1.00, 1.006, 0.99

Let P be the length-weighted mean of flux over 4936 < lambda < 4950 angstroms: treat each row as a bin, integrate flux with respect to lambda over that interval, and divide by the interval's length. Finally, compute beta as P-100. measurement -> -70.9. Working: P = 29.12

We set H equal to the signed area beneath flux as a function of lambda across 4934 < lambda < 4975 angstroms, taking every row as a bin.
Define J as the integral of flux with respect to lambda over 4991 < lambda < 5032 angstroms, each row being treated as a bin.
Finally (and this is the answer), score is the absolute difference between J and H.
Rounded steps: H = 1193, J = 1151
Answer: 42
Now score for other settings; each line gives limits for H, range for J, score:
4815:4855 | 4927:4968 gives 5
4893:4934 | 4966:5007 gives 3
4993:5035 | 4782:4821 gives 18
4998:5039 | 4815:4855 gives 42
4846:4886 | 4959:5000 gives 83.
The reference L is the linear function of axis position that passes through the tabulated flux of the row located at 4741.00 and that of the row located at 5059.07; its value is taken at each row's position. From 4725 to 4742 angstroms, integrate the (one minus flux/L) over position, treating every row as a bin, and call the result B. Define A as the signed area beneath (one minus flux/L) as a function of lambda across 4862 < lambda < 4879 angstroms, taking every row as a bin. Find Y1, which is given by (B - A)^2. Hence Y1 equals 2.4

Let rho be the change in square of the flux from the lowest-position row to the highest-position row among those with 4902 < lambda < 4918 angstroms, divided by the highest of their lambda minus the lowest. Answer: 2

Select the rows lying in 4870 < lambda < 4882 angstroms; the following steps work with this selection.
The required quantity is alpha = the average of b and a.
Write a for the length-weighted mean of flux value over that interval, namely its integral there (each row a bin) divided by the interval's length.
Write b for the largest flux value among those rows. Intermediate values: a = 28.1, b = 28.94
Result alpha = 28.5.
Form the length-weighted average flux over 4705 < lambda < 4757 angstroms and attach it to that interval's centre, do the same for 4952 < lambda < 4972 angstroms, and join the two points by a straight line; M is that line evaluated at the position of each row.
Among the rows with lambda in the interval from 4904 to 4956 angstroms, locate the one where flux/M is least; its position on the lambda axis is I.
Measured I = 4921.19 angstroms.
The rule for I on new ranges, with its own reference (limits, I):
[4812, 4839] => 4831.37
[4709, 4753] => 4727.92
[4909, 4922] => 4921.19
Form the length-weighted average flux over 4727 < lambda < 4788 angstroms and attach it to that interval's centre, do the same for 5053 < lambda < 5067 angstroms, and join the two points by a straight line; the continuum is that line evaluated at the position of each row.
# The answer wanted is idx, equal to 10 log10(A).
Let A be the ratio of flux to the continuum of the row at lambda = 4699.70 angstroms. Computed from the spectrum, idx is 0.05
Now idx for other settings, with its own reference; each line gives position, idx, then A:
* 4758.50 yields -0.06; 0.99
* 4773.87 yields -0.02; 1.00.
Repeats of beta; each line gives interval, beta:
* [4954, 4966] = -71.1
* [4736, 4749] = -70.5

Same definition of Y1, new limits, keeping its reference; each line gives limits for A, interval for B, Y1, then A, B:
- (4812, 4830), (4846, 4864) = 2.2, -0.49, 1.0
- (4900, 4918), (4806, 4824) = 0.3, -0.05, -0.6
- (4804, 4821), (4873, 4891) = 1.0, -0.66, 0.4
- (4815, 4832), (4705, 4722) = 0.1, -0.36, -0.1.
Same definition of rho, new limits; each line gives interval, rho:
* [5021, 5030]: -8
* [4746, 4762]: -2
